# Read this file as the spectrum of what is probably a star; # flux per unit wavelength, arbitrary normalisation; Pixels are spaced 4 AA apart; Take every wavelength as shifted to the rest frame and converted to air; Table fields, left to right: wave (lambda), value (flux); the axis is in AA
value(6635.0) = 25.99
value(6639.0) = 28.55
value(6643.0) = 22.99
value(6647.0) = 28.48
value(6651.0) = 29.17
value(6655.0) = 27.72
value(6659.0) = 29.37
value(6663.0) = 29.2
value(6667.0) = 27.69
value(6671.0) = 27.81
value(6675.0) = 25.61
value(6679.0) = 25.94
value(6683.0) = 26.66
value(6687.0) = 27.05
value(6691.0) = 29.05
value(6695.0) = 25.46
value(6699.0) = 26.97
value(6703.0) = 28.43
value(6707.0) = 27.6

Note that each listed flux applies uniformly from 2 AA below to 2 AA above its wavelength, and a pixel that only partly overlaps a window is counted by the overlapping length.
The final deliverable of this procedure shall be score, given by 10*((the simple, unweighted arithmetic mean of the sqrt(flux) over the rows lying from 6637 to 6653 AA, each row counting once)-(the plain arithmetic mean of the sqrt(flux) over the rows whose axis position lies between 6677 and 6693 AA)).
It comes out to 0.1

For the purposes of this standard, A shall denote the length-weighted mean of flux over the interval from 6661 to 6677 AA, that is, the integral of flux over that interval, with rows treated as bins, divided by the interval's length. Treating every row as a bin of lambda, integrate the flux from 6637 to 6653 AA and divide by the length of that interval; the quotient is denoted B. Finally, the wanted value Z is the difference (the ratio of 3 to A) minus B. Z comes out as -27.2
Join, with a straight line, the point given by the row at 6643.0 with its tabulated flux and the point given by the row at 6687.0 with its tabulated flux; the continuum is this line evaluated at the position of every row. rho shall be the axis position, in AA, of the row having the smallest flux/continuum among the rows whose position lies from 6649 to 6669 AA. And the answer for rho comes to 6667.0 AA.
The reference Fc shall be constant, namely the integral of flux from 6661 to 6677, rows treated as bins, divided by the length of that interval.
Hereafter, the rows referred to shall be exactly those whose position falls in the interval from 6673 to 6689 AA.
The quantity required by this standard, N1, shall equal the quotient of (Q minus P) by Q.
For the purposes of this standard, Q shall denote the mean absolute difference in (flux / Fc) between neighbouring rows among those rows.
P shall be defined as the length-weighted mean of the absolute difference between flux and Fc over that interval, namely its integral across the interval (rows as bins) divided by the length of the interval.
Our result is -72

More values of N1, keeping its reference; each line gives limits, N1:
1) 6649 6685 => -29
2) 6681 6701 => -16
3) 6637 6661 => -14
